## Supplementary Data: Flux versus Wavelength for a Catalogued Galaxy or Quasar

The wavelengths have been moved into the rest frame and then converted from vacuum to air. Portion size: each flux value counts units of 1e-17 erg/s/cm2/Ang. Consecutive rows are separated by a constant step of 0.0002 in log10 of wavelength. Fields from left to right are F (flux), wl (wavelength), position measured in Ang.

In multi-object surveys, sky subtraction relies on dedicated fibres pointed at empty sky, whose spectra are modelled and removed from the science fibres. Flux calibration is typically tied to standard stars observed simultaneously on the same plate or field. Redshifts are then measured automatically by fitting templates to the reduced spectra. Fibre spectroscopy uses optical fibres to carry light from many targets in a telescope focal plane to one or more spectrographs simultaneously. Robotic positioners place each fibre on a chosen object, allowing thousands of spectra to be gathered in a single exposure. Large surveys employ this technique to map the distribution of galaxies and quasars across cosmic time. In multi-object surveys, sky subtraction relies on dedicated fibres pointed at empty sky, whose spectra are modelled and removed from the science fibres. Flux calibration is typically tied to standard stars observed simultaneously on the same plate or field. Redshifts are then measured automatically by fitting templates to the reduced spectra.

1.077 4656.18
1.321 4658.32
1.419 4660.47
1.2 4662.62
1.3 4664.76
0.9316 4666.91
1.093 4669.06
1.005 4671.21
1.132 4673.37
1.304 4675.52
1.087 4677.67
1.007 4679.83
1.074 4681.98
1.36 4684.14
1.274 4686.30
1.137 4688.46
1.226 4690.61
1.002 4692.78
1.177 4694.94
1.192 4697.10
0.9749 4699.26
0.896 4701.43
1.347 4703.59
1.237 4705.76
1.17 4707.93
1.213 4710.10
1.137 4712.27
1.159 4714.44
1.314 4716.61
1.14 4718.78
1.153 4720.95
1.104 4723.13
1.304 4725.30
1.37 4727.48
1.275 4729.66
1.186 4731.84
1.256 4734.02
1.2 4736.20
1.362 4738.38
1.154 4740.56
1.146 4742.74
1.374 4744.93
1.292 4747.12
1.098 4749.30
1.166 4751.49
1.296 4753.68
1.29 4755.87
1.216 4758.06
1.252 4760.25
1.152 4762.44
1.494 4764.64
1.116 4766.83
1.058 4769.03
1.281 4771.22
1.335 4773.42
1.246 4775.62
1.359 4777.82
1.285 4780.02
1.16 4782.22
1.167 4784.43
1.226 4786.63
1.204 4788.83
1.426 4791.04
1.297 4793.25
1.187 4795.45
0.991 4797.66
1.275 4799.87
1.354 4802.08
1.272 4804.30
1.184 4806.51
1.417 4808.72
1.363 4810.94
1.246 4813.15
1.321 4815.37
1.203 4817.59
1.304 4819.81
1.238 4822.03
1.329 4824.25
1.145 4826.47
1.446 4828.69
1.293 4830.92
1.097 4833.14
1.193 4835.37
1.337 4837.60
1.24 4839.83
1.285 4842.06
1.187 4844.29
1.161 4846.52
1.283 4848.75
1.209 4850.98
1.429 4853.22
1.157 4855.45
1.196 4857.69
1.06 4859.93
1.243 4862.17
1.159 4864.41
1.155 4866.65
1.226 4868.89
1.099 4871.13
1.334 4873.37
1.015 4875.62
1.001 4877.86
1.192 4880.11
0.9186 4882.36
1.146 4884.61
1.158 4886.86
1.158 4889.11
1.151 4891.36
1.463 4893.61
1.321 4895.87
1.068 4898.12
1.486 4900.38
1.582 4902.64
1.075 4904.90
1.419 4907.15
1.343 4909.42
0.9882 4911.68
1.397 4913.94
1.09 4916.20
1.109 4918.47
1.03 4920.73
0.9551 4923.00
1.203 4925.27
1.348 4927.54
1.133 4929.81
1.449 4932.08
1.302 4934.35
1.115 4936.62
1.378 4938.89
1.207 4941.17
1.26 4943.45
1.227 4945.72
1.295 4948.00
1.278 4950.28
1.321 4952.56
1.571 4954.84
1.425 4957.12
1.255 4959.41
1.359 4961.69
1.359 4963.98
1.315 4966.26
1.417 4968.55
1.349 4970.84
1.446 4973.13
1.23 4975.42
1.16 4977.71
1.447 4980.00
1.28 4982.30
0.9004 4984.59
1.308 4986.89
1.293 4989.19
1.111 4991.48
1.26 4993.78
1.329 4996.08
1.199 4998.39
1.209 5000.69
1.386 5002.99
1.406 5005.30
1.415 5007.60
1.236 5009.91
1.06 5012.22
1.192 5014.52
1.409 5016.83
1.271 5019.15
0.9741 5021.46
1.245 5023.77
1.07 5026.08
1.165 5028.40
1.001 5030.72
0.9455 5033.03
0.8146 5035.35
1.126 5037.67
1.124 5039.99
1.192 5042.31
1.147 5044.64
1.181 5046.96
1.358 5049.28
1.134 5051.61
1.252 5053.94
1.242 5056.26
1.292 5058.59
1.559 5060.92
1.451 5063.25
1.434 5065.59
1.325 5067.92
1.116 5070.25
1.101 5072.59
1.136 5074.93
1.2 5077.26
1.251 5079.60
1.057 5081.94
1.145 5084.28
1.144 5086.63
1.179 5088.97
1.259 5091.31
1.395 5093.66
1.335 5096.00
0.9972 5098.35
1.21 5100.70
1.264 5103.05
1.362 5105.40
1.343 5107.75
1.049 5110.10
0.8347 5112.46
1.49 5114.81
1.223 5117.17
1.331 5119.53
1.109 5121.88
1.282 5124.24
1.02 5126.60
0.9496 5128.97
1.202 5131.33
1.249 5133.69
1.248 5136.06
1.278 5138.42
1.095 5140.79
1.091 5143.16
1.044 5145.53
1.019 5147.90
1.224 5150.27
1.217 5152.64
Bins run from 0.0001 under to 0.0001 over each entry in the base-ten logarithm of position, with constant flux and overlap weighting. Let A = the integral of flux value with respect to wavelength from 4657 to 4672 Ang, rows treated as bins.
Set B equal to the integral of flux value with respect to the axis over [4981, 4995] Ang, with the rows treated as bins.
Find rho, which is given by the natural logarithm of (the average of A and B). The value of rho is 2.85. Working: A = 17.7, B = 17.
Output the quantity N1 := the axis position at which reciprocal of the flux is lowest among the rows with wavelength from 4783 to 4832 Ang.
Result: 4828.69 Ang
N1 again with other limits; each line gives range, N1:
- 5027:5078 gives 5060.92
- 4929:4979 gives 4954.84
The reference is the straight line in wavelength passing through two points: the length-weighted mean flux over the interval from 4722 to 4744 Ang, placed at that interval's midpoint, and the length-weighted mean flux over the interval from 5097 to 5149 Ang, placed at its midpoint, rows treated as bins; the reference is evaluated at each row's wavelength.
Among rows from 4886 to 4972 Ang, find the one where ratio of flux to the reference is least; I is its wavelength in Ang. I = 4923.00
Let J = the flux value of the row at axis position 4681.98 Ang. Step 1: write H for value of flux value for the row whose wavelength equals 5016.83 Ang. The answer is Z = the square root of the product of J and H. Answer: 1.23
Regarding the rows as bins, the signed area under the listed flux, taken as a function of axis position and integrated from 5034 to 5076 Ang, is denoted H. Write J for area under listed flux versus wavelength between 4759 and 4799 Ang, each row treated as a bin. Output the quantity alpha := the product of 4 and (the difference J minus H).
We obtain -7.3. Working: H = 51.3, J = 49.4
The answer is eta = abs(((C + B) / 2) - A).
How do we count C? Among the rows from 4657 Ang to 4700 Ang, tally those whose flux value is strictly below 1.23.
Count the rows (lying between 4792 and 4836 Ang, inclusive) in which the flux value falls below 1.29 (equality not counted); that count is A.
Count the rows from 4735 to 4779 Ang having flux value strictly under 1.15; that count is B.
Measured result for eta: 2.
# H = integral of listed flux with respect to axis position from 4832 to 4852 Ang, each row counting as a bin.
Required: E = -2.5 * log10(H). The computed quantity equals -3.47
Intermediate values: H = 24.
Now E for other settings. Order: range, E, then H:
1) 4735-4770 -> -4.08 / 43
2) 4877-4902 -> -3.69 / 30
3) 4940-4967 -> -3.88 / 36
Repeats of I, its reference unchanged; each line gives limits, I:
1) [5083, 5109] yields 5098.35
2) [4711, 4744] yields 4723.13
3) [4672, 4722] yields 4701.43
